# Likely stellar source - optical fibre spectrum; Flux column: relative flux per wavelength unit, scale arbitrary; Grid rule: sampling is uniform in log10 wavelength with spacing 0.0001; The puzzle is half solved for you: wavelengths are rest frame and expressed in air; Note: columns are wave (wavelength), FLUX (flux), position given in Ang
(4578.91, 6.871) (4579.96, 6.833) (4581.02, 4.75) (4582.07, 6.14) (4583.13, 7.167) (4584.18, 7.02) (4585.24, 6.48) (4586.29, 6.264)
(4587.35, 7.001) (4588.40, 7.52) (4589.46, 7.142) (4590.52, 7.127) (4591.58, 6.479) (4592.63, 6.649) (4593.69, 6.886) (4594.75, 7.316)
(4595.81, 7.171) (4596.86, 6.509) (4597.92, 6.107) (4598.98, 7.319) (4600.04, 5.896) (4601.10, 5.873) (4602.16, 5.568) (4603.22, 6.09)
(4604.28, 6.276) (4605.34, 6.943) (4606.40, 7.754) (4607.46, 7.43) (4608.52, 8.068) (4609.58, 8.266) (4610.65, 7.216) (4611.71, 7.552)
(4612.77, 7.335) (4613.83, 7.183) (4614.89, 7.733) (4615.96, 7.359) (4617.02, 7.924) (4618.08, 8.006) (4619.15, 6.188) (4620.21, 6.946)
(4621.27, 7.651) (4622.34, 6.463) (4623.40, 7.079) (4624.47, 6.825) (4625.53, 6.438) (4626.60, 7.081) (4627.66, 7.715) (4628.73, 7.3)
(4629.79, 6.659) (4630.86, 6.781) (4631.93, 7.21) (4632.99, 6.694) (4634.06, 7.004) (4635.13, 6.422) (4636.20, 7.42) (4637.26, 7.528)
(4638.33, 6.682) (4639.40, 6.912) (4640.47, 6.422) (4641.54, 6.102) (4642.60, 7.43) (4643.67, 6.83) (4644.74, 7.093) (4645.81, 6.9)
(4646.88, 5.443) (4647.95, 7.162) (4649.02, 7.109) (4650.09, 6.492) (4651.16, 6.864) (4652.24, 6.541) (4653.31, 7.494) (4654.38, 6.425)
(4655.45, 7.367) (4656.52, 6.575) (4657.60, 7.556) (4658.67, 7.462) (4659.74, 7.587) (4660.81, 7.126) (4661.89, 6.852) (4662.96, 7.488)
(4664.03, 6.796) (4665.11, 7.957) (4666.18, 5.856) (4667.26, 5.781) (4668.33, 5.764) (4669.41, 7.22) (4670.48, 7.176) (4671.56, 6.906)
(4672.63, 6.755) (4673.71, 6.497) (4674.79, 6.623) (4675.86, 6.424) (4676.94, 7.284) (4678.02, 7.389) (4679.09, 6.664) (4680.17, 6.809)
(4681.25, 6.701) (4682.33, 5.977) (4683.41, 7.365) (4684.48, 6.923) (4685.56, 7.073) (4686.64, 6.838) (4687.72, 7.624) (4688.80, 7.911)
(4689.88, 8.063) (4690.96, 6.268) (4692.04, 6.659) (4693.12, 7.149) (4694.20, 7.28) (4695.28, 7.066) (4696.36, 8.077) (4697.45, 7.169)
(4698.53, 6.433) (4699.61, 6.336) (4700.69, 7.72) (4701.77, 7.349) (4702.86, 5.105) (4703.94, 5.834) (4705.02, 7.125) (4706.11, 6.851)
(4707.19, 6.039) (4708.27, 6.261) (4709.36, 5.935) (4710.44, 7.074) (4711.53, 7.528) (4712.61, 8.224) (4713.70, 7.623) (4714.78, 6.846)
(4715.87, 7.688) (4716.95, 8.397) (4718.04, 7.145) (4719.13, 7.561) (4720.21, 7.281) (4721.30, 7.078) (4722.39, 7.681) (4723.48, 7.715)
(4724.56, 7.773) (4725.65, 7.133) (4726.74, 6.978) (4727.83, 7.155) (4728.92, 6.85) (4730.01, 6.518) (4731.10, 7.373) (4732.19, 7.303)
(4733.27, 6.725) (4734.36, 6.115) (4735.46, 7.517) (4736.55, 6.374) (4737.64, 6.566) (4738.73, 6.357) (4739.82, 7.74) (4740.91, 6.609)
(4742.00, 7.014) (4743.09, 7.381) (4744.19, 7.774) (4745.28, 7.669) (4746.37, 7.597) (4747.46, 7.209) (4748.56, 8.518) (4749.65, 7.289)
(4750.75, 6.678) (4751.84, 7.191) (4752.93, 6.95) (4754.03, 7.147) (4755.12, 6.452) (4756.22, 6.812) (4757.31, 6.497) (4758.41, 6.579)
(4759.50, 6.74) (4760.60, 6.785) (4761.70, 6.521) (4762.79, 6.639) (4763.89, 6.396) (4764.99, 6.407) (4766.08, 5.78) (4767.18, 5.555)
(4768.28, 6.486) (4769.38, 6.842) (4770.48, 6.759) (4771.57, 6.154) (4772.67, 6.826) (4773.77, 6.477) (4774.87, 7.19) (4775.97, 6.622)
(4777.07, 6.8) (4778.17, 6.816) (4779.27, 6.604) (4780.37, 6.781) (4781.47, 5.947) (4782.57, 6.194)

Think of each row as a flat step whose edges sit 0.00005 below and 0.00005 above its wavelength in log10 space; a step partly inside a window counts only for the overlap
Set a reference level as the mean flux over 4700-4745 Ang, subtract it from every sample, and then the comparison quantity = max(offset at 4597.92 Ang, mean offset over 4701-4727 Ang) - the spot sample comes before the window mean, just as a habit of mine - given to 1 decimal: 0.0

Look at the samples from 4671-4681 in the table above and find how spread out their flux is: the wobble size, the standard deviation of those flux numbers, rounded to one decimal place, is 0.3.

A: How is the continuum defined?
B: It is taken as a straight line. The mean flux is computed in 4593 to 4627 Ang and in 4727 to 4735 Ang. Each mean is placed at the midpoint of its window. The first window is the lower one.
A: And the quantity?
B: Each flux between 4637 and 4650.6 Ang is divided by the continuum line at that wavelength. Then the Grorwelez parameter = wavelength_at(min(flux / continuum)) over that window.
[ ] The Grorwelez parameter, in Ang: 4646.88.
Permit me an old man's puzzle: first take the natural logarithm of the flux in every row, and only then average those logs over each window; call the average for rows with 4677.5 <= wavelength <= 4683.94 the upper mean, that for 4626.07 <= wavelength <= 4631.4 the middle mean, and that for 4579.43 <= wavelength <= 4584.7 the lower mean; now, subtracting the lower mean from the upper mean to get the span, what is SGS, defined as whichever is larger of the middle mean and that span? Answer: 1.960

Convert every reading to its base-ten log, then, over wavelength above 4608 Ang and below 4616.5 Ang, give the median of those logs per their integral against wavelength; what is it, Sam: 0.117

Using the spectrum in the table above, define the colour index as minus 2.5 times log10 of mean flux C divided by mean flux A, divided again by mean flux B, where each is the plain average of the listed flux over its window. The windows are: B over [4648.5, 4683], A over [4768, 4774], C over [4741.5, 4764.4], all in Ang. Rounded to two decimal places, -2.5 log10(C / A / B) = 2.02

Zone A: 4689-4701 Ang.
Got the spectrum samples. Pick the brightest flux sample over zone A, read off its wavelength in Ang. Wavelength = 4696.36 Ang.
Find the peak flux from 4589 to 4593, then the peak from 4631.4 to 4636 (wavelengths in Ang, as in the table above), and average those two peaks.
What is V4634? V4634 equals 7.2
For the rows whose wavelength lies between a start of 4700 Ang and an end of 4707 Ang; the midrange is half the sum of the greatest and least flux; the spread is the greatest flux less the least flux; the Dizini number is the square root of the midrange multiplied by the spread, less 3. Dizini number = 1.1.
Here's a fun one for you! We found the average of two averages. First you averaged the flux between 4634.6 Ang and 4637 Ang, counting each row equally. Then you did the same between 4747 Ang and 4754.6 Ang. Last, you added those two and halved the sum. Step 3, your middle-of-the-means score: 7.1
